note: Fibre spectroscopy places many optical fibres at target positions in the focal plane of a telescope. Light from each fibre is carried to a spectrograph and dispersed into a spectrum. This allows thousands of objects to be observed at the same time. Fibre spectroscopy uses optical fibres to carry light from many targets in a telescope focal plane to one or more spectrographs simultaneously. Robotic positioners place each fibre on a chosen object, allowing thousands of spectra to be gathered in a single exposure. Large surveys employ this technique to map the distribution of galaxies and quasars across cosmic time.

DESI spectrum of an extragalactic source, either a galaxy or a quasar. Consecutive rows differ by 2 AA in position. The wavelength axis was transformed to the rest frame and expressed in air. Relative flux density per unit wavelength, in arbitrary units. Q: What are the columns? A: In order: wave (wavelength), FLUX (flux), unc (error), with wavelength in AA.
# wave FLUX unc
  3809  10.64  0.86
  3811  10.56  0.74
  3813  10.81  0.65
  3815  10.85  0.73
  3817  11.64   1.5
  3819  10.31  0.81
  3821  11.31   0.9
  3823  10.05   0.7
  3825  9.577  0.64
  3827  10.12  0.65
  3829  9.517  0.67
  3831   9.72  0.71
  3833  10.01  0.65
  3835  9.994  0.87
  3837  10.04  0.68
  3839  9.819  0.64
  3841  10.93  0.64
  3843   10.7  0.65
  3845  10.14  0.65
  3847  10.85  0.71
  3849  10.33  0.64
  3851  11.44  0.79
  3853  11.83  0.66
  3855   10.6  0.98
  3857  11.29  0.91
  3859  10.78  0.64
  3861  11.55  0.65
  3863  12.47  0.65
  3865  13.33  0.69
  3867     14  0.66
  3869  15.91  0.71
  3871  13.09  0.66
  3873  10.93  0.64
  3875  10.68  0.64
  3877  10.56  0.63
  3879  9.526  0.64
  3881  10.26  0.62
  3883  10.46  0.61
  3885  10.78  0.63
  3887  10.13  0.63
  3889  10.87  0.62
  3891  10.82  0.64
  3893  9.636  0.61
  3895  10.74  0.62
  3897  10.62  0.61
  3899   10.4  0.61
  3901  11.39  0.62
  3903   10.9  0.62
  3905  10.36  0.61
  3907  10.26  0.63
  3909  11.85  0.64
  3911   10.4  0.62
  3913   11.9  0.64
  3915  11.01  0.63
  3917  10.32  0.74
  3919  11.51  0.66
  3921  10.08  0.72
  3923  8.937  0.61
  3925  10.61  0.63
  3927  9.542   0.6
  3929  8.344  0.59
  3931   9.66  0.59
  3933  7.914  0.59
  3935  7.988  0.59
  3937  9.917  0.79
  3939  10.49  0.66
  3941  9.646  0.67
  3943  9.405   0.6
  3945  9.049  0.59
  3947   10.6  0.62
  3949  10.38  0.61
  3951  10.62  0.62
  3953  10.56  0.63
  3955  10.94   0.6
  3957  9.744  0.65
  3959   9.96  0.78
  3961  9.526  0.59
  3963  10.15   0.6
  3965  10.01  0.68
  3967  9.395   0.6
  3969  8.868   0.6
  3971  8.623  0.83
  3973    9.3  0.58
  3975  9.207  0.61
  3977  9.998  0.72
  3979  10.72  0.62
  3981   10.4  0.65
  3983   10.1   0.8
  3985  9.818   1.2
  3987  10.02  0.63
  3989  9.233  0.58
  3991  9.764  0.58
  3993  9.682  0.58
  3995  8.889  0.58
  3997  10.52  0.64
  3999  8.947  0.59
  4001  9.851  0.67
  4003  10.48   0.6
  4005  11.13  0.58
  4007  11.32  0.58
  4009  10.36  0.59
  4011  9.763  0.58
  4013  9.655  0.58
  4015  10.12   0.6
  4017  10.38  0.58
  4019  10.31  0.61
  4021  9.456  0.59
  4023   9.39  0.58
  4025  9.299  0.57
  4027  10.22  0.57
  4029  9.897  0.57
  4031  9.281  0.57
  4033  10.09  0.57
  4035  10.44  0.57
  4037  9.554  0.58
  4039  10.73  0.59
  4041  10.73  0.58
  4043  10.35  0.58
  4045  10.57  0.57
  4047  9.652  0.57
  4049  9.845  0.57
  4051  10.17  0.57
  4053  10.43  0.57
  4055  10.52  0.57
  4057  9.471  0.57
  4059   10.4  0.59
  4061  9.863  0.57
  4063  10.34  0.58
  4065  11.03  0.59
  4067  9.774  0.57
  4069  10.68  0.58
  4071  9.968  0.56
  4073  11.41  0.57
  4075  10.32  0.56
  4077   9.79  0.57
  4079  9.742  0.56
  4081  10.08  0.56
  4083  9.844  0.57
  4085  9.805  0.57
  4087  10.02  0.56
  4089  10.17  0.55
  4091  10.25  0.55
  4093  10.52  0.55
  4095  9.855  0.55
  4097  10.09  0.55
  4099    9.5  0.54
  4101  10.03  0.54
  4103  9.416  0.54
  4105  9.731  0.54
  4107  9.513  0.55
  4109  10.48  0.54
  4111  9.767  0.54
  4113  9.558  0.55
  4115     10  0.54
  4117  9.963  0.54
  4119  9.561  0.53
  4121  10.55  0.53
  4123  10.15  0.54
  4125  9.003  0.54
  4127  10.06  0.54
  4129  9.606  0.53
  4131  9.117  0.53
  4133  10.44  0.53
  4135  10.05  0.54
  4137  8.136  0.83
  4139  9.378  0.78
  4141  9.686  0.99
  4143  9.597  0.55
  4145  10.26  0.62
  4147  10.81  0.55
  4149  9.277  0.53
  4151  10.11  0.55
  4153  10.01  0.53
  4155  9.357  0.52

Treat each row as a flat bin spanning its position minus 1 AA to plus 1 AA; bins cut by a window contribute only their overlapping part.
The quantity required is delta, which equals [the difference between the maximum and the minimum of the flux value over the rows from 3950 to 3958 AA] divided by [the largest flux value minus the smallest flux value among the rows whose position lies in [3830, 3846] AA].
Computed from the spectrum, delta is 1.0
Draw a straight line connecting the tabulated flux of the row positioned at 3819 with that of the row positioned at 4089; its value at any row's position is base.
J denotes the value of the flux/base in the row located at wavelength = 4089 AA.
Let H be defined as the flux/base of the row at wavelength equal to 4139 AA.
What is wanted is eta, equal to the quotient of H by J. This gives 0.92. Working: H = 0.92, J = 1.00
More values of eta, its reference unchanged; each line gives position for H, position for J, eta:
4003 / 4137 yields 1.28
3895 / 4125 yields 1.18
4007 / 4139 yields 1.20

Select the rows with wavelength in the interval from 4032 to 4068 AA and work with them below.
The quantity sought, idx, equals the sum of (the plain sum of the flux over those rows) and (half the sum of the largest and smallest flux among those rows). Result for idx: 194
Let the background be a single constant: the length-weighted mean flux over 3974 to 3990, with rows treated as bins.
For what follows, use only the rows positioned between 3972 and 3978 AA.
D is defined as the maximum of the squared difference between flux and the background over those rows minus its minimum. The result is 0.5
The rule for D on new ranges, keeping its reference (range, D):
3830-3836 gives 0.0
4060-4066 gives 1.2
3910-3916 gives 3.6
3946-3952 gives 0.3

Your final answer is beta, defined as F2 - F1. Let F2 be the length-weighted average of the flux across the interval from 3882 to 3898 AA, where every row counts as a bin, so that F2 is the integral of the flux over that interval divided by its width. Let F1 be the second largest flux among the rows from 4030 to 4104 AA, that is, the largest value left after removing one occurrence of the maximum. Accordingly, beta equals -0.5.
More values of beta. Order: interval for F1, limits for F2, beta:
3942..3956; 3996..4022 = -0.4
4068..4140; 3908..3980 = -0.8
